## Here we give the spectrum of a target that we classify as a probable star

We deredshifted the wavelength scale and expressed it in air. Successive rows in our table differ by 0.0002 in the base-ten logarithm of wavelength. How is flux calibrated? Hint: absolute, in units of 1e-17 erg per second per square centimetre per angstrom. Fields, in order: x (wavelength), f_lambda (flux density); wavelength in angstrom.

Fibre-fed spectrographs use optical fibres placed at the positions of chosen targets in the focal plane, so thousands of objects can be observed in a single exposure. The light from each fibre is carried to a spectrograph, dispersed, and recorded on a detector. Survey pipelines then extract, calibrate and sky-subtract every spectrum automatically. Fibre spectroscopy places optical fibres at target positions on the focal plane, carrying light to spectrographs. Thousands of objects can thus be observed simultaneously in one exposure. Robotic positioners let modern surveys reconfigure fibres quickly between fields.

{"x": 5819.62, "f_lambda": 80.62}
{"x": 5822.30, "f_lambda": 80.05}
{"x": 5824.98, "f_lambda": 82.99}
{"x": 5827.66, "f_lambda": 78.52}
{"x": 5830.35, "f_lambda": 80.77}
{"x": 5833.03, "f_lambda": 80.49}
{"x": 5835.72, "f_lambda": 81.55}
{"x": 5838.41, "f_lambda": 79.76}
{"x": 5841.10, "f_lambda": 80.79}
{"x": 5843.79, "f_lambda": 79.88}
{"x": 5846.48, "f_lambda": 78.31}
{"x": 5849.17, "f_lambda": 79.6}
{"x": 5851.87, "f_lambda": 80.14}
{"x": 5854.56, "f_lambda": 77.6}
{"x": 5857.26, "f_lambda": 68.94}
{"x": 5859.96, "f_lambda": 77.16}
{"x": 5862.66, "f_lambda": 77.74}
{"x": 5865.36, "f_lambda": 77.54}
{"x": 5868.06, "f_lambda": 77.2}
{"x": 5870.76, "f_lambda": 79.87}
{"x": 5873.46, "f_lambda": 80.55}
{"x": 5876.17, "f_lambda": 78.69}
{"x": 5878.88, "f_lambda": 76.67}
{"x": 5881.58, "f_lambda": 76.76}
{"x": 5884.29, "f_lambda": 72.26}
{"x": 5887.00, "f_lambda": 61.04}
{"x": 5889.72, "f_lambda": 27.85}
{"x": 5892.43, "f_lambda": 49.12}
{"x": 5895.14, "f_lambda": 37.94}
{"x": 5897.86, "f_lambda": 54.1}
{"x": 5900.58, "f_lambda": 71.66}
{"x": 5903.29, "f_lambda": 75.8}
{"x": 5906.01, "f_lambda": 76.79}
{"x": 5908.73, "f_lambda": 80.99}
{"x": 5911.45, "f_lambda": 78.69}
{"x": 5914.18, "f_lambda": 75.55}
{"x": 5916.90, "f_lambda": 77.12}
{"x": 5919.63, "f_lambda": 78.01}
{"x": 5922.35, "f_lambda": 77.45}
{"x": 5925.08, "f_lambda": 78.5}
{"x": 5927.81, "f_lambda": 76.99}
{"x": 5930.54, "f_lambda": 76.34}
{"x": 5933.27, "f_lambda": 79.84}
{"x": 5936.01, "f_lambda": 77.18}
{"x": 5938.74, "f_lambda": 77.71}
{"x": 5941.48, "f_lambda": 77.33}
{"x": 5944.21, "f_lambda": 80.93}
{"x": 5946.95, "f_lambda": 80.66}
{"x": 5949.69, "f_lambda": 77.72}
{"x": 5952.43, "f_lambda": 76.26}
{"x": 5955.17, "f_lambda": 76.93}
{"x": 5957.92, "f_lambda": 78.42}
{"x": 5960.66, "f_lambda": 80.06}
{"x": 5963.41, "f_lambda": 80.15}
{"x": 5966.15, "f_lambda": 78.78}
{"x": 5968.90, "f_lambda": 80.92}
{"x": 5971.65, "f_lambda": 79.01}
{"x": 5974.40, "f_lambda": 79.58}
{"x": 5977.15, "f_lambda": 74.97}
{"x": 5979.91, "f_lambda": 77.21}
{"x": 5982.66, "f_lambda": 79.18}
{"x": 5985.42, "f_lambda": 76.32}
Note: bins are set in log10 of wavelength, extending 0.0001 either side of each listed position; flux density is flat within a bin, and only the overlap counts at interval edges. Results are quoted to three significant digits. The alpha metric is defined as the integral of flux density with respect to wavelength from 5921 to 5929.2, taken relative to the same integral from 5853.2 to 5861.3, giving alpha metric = 1.05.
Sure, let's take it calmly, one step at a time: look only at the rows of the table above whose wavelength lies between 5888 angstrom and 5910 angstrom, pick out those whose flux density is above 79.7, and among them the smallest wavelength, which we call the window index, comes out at 5908.73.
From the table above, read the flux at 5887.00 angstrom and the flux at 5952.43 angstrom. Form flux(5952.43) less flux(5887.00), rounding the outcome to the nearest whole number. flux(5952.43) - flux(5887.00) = 15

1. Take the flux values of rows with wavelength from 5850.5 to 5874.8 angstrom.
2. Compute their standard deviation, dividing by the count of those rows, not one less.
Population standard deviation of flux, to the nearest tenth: 3.3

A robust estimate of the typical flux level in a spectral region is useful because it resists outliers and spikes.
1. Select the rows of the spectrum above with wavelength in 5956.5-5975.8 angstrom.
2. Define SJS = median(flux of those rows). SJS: 79.6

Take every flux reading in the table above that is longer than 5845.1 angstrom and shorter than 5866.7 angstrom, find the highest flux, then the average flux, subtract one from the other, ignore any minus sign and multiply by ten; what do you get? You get 30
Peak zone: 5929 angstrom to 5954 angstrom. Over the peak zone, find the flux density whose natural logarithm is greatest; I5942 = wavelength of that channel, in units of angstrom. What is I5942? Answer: 5944.21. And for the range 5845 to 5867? 5851.87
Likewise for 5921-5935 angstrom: 5933.27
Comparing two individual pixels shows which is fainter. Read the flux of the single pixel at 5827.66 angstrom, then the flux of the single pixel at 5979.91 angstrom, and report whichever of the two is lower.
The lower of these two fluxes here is 77.2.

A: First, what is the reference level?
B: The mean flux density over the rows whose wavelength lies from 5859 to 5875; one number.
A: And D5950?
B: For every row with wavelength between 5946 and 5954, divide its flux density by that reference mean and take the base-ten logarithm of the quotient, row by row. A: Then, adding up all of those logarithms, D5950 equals 0.00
